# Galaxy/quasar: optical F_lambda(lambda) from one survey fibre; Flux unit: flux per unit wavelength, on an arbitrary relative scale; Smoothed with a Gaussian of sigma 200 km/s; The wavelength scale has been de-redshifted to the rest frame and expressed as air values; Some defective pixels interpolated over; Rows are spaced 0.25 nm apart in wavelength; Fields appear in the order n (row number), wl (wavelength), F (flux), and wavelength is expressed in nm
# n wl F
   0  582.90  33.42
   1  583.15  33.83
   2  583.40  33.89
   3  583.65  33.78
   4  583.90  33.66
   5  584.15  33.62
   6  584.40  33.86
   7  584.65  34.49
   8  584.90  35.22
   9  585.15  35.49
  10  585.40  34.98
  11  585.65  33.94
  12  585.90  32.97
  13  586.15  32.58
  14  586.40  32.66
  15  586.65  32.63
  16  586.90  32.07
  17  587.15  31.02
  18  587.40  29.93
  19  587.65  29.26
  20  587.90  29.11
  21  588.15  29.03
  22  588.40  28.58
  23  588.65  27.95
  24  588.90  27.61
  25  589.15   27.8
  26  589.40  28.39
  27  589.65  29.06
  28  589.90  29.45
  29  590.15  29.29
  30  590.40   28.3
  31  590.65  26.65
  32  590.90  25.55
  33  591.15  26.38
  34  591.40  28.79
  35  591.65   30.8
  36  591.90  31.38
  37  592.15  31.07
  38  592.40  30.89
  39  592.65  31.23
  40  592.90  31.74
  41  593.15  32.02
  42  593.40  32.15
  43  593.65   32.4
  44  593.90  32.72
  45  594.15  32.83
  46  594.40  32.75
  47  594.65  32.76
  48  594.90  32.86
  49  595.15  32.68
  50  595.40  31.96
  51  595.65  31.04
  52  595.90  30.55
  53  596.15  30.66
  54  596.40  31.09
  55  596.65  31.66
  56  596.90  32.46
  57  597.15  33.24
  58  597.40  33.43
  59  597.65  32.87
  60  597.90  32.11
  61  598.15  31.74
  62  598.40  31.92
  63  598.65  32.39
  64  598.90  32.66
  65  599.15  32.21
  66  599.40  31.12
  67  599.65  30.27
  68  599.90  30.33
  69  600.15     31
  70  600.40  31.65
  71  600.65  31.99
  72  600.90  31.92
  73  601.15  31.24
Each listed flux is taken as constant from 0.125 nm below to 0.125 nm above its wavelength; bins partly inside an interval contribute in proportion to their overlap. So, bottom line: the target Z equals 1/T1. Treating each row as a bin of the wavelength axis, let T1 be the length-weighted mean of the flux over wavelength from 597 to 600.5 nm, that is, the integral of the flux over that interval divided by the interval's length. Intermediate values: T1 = 32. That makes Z 0.0313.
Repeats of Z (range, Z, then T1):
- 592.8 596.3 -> 0.0312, 32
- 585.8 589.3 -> 0.0331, 30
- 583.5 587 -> 0.0297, 34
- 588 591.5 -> 0.0356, 28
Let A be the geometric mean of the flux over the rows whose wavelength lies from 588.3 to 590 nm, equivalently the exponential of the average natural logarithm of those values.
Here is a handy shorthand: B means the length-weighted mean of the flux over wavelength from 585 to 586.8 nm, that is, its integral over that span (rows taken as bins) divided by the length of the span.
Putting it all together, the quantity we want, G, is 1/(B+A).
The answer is 0.0161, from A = 28.4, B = 33.6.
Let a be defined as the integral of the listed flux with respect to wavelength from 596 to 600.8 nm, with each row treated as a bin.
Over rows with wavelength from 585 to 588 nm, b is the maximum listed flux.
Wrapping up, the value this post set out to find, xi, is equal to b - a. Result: -117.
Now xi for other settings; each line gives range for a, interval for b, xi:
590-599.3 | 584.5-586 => -255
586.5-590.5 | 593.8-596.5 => -85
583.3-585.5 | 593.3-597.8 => -42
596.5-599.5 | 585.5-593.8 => -63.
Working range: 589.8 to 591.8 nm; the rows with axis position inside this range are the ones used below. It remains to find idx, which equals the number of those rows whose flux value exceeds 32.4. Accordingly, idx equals 0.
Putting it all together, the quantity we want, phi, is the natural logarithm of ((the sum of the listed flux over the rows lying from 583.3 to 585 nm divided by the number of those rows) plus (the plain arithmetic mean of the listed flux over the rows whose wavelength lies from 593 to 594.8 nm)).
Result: 4.199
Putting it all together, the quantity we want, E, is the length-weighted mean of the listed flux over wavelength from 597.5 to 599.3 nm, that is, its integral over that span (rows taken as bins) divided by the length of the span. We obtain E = 32.3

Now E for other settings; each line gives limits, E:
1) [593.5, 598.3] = 32.2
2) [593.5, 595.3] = 32.7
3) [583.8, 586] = 34.3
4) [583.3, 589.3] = 31.9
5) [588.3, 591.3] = 27.9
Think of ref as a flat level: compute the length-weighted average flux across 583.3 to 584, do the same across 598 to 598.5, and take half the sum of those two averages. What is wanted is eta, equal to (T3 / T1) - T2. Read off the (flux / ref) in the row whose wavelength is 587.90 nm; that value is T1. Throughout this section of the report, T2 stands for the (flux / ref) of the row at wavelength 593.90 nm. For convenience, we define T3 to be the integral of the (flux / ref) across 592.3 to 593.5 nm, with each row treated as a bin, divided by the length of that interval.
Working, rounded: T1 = 0.887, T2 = 0.997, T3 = 0.96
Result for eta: 0.09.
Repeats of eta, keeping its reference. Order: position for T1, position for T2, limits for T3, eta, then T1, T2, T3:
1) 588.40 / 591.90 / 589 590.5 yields 0.05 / 0.871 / 0.956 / 0.87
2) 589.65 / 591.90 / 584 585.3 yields 0.23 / 0.886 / 0.956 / 1.05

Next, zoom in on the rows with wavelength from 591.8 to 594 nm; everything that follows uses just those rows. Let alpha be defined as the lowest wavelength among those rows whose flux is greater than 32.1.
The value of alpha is 593.40 nm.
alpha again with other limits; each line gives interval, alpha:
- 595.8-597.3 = 596.90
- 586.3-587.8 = 586.40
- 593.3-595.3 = 593.40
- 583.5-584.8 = 583.65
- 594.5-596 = 594.65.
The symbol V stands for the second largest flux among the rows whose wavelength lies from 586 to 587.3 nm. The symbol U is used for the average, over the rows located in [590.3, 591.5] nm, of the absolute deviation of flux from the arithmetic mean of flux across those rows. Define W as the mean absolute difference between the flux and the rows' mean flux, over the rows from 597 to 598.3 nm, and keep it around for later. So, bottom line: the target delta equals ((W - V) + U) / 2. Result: -15.4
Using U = 1.1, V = 32.63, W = 0.60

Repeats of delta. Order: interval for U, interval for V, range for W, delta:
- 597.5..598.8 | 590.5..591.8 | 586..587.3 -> -14.0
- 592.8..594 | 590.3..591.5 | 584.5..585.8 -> -13.8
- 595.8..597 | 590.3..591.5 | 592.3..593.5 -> -13.6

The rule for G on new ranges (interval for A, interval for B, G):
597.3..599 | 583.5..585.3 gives 0.0150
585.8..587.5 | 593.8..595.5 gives 0.0155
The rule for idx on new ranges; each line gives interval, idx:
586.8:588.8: 0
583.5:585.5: 8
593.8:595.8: 6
